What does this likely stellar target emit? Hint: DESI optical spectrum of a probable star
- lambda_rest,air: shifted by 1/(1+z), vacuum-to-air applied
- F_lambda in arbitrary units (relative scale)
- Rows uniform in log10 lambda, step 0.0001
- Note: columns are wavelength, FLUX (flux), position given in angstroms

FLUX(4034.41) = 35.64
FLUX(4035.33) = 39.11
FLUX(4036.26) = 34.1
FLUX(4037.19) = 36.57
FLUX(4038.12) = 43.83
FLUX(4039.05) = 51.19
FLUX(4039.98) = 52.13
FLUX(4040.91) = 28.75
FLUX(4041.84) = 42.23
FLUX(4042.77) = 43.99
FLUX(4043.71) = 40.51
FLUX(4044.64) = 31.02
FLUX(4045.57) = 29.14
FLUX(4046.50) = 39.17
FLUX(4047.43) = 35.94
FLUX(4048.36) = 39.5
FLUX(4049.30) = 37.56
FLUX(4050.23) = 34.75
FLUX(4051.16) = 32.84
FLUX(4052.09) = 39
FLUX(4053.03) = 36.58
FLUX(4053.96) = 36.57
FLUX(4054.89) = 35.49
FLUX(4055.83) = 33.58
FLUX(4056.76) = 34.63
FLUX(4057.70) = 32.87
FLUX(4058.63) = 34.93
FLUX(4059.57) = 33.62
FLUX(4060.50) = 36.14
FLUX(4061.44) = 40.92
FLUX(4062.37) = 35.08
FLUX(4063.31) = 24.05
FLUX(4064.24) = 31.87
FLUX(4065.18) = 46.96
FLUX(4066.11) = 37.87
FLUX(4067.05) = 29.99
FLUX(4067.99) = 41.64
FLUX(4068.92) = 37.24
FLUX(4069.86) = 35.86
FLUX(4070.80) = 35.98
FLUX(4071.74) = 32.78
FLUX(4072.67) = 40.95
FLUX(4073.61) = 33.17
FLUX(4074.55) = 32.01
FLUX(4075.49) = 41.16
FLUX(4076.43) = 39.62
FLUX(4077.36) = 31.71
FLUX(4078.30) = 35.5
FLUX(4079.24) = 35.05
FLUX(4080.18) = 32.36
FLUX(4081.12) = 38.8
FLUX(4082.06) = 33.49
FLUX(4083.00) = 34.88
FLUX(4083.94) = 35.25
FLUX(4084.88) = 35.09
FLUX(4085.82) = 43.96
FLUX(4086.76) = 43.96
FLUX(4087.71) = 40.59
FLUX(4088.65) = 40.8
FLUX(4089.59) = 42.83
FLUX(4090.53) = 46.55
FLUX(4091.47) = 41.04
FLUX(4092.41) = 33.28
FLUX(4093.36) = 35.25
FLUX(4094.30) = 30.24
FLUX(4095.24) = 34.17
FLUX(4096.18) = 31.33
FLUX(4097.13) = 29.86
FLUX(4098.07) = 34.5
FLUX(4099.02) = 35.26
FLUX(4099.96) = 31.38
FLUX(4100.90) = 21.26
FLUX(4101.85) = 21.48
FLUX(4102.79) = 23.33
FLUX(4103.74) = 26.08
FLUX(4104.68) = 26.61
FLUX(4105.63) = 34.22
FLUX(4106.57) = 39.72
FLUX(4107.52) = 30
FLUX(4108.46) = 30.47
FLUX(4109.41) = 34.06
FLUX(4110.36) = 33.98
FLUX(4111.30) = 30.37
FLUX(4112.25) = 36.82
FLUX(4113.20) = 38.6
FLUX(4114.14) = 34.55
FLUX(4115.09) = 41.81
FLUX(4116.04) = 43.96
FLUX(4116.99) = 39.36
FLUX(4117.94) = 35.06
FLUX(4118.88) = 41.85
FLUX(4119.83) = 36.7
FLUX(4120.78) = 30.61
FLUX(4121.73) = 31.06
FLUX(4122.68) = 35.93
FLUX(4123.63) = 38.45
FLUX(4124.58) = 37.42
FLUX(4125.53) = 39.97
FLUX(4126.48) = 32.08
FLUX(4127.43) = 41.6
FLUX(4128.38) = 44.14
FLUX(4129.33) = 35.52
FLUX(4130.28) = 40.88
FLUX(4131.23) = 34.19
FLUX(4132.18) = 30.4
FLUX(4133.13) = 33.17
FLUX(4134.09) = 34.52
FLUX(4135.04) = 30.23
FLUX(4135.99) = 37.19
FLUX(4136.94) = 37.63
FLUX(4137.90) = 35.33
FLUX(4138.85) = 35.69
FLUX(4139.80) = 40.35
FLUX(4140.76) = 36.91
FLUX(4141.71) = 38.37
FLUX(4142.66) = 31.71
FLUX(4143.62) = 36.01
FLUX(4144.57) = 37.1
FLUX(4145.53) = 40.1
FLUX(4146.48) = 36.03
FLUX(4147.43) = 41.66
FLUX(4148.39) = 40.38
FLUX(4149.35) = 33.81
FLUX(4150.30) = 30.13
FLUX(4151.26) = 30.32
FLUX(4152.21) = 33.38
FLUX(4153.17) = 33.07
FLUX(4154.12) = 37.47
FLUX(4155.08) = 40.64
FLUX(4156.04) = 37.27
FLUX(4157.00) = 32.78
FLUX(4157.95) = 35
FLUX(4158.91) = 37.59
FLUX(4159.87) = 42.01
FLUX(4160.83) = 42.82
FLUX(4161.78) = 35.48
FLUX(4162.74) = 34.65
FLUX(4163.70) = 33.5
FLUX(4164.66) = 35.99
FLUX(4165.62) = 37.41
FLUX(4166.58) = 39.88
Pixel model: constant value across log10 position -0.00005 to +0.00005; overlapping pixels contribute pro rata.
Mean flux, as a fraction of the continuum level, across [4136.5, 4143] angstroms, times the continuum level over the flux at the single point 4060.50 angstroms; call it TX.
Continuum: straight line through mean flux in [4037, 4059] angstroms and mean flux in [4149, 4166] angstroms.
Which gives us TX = 1.05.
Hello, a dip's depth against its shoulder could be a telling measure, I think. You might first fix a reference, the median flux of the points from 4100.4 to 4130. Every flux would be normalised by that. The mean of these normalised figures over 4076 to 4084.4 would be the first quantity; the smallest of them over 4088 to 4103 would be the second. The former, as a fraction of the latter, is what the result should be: 1.7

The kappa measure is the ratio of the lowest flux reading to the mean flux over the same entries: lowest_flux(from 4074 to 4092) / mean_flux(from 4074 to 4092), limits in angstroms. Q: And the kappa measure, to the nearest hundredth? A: 0.83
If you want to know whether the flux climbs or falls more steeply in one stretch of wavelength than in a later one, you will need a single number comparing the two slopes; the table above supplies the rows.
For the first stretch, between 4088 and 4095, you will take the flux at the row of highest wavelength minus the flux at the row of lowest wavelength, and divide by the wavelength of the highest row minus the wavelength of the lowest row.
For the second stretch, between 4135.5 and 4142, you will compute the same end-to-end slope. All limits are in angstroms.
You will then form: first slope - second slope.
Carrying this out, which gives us -2.1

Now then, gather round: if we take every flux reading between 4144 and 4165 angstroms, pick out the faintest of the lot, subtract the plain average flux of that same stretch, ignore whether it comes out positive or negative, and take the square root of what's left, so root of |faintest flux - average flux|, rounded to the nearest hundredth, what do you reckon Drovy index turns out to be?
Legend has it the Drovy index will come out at 2.51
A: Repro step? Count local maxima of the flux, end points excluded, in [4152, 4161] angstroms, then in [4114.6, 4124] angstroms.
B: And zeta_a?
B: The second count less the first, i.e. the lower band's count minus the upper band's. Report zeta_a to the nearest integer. 1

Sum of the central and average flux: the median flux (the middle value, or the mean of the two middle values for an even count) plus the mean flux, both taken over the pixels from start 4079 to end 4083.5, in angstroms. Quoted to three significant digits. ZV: 69.8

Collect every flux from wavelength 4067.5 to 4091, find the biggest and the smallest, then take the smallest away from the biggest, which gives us 14.8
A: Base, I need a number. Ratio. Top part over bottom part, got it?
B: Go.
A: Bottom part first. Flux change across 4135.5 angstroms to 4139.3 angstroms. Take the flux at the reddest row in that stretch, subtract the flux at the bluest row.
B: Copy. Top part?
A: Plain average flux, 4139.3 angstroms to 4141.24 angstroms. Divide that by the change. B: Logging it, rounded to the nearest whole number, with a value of -26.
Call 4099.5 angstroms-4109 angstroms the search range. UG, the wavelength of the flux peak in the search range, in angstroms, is 4106.57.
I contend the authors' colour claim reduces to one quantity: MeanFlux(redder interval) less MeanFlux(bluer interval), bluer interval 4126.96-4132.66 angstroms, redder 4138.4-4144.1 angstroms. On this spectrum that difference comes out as -1.3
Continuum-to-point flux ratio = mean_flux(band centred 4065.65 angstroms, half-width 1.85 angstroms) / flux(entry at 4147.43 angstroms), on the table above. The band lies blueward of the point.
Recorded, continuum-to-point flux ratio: 0.88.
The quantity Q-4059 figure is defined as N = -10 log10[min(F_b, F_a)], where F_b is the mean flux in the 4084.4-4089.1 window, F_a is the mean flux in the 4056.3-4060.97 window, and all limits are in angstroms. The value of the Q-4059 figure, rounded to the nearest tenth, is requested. -15.4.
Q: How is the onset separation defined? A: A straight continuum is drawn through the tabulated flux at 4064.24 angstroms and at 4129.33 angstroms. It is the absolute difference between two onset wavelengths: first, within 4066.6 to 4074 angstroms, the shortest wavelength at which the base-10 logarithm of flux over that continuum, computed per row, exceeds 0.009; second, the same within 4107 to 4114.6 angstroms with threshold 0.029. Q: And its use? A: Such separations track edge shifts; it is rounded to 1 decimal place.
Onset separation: 45.2 angstroms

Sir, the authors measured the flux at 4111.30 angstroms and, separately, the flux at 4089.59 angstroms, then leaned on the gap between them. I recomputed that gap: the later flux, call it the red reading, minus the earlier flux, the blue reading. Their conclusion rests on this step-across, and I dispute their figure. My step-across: -12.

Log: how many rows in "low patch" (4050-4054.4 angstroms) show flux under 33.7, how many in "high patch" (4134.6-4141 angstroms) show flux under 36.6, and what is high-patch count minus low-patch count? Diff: 2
